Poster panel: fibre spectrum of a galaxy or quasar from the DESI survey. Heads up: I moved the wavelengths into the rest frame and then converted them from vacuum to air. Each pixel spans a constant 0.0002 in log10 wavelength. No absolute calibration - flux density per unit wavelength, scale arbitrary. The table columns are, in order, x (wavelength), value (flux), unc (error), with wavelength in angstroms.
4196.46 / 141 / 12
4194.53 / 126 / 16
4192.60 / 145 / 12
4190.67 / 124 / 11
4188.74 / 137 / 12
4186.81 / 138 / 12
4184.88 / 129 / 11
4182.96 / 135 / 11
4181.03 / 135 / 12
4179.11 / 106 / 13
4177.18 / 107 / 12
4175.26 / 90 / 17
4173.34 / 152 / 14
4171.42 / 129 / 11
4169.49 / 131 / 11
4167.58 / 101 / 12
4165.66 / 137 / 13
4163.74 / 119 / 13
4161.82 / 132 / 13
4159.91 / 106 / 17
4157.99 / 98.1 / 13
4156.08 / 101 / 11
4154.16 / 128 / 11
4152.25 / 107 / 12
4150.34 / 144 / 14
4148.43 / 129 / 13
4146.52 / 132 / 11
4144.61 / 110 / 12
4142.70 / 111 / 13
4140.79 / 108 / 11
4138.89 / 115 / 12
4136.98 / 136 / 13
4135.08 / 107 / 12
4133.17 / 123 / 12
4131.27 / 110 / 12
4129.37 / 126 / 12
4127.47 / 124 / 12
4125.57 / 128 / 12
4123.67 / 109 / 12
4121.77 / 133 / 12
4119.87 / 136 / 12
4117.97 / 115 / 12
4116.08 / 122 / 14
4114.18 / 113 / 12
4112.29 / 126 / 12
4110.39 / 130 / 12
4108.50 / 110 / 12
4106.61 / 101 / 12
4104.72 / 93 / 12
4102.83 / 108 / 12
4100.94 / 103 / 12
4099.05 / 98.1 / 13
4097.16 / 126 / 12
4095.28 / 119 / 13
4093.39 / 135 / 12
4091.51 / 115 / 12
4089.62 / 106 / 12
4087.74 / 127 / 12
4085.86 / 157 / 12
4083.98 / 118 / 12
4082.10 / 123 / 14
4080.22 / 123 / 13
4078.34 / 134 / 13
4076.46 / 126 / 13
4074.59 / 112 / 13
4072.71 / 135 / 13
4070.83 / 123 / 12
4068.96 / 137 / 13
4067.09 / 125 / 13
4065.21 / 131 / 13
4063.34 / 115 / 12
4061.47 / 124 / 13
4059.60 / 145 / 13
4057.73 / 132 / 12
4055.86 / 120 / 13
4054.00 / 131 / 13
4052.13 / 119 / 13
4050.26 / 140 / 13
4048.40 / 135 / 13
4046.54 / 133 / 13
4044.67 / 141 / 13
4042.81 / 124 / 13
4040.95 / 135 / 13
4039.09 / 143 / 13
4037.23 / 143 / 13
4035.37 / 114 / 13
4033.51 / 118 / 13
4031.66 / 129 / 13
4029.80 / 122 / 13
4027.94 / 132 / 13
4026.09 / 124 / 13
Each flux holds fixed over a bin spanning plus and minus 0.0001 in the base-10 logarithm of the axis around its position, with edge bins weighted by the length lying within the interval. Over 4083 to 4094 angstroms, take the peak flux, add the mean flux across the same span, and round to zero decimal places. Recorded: 283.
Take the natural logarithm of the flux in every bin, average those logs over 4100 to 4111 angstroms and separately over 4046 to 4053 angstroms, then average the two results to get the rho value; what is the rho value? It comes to 4.78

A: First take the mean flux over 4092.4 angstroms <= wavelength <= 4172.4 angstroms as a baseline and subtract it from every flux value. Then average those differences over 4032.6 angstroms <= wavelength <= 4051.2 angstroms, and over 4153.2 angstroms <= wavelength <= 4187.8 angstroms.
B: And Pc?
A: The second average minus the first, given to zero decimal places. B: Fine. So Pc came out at -12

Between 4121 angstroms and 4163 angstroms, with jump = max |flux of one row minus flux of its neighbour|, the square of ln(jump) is 13.0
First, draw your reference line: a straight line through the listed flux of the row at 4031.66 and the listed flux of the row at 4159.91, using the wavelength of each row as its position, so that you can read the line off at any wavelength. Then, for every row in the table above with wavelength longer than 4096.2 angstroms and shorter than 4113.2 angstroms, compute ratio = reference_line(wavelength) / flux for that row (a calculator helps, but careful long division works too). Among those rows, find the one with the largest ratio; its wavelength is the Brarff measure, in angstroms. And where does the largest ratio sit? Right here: 4104.72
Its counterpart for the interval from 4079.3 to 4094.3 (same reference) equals 4089.62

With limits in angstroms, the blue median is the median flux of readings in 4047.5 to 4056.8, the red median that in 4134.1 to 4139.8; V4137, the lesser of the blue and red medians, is 115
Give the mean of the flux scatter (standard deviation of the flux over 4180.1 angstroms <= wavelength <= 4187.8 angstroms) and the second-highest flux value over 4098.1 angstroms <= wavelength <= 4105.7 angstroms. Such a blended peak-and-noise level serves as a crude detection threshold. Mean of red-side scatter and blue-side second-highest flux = 53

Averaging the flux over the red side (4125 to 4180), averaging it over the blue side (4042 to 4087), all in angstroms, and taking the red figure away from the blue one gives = 10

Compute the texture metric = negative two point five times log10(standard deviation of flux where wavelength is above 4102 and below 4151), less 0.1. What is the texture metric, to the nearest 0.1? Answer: -2.8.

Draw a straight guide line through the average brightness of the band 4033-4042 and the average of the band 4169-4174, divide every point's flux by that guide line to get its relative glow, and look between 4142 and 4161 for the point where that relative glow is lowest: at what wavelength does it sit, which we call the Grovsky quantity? 4157.99 angstroms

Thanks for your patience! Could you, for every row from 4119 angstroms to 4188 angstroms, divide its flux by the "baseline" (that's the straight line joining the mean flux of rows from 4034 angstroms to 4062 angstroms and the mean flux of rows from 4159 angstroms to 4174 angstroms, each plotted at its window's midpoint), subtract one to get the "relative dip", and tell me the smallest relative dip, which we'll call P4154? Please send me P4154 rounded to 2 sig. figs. -0.28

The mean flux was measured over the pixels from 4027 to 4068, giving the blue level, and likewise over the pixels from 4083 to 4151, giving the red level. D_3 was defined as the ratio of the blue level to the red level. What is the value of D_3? 1.08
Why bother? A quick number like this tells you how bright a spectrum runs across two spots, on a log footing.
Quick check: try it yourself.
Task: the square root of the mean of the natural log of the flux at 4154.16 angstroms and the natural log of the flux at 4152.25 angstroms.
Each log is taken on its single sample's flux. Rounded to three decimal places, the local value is 2.182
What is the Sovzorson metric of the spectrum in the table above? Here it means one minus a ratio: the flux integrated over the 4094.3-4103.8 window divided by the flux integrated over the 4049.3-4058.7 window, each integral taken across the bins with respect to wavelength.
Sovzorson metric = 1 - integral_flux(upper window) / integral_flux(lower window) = 0.13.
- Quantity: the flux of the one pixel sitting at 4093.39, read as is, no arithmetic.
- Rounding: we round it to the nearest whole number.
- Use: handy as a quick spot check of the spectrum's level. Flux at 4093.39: 135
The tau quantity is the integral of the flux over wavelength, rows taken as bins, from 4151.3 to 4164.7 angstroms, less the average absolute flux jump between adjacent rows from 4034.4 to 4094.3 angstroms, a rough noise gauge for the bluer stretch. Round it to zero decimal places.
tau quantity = 1501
